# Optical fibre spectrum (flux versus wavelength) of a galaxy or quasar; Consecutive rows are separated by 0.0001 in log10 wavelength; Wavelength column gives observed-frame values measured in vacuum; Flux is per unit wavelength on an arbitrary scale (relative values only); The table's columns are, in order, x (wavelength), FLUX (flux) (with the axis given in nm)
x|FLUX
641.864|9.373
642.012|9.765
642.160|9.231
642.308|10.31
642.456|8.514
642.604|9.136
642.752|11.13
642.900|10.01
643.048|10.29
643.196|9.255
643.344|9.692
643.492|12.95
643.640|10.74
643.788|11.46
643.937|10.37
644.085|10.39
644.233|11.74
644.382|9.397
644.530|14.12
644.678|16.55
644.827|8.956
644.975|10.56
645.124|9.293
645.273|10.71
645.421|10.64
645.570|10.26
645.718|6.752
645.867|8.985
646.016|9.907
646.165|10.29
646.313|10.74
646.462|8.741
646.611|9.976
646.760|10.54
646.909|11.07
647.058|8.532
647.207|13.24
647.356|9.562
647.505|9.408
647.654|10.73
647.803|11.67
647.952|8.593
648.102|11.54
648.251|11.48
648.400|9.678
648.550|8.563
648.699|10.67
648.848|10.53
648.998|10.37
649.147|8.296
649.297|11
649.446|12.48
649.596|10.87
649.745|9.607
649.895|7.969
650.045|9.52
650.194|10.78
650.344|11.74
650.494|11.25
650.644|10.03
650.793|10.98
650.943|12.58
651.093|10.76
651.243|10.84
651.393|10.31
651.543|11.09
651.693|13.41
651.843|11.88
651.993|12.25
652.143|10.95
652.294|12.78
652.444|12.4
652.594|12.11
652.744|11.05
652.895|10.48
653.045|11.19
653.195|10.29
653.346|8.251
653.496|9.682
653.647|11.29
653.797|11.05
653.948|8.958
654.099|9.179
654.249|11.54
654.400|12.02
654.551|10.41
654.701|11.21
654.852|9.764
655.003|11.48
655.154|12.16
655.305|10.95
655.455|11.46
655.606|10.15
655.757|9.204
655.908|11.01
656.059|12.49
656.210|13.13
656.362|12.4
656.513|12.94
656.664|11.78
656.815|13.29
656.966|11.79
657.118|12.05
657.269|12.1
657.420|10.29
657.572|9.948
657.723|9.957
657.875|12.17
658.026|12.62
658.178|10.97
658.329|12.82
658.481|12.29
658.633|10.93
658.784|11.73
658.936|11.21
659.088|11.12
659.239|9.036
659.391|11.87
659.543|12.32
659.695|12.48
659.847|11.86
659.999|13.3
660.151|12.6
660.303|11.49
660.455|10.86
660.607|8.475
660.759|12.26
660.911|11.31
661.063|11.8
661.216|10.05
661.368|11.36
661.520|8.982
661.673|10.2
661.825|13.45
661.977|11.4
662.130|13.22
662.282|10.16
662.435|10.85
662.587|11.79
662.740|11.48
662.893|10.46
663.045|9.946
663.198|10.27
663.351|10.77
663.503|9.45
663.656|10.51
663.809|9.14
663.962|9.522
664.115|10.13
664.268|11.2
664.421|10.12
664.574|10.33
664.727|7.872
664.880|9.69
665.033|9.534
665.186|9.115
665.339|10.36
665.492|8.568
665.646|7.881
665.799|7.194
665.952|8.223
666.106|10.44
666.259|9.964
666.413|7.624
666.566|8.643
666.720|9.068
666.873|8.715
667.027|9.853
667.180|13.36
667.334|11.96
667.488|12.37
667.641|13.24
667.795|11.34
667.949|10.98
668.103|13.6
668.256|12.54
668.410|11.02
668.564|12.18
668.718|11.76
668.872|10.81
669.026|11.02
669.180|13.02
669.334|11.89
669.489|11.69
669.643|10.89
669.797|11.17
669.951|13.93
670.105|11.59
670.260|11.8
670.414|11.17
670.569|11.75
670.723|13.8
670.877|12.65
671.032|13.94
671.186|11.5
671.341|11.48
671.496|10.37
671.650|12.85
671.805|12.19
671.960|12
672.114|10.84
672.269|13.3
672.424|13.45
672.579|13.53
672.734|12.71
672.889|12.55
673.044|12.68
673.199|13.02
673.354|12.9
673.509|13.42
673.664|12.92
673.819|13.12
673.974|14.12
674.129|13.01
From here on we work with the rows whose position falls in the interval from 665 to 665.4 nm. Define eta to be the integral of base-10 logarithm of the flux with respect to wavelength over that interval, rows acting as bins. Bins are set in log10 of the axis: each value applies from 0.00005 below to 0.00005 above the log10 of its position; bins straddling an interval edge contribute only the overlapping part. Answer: 0.394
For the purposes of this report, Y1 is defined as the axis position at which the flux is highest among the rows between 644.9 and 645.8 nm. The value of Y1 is 645.273 nm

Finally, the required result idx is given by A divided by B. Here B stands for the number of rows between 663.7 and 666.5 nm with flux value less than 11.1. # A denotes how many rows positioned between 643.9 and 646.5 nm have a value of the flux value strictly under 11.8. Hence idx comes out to 0.9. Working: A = 16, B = 17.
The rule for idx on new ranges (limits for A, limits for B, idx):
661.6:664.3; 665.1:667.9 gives 1.2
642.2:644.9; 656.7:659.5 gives 2.5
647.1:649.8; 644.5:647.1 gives 1.0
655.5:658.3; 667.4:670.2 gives 1.8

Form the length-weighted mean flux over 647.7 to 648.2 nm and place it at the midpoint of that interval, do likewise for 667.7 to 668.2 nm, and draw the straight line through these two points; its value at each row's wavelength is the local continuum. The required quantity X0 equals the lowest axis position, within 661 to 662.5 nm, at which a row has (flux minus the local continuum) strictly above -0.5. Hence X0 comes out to 661.063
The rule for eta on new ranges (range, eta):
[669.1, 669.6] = 0.541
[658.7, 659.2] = 0.525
